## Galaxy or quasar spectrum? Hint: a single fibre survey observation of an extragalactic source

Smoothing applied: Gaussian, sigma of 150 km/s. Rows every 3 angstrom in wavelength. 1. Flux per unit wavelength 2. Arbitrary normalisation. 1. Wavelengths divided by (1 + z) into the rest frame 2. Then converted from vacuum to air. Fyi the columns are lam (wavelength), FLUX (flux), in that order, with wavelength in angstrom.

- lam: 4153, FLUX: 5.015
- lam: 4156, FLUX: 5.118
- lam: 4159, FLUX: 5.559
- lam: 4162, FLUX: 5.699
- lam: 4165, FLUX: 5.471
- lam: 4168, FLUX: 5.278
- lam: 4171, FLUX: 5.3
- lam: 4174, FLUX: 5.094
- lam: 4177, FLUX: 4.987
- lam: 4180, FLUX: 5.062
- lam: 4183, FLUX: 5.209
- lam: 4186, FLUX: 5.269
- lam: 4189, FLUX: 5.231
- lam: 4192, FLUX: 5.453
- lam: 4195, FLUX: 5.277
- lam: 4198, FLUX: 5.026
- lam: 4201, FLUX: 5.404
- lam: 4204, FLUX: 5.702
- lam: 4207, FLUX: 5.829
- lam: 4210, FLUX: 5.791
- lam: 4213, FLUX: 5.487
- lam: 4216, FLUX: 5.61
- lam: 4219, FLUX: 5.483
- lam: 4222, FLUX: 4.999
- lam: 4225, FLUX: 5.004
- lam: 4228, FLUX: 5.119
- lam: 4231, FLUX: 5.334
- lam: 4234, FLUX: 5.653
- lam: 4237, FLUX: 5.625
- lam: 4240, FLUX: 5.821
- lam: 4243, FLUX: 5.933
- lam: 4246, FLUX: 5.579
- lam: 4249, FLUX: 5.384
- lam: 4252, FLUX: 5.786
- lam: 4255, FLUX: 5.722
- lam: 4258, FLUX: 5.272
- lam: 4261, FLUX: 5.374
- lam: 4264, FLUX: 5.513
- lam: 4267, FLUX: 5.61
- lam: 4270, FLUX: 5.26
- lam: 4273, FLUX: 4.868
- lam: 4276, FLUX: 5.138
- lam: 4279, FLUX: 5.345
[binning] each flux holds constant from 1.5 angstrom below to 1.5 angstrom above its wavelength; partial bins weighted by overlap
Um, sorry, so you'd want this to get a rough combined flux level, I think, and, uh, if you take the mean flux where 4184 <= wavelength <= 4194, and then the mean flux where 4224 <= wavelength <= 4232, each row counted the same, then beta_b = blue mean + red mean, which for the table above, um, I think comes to 10.5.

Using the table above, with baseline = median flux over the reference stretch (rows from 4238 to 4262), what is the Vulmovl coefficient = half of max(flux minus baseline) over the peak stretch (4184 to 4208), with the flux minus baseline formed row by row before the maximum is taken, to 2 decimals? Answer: 0.09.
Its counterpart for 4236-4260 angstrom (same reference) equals 0.14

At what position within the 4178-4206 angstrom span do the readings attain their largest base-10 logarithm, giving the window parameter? 4204 angstrom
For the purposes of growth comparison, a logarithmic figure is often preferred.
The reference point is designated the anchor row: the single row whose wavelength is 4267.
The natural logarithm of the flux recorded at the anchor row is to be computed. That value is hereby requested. 1.72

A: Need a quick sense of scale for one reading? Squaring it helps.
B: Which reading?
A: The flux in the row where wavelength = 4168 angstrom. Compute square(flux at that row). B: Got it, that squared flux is 28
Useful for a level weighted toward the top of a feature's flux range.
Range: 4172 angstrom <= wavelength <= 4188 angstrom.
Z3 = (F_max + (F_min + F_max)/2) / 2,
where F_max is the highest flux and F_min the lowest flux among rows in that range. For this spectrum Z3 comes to 5.20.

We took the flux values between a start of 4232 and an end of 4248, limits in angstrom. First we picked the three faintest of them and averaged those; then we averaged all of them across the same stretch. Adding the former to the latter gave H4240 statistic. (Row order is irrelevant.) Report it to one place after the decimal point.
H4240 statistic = 11.3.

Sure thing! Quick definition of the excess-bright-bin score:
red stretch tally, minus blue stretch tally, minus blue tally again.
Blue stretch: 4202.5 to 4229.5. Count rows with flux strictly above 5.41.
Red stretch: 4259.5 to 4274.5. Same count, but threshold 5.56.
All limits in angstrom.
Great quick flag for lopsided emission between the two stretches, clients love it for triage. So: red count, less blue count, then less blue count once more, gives -11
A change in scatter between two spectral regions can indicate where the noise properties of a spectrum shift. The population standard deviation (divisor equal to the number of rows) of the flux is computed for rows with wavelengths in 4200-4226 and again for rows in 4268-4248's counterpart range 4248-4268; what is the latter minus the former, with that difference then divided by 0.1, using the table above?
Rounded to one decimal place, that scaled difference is -1.1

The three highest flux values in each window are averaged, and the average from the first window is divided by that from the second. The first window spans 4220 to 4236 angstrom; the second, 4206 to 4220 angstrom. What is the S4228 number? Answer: 0.93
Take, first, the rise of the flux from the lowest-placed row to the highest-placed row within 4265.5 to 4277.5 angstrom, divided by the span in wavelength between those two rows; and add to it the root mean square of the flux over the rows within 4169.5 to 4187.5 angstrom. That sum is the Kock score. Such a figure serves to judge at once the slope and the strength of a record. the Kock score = 5.10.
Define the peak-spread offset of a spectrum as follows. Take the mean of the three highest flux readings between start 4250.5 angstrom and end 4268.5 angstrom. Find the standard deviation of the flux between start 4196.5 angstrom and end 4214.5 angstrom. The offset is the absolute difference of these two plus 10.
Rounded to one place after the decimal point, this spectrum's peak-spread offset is 15.4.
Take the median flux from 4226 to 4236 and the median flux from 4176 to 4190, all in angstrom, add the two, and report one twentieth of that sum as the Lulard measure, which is 0.527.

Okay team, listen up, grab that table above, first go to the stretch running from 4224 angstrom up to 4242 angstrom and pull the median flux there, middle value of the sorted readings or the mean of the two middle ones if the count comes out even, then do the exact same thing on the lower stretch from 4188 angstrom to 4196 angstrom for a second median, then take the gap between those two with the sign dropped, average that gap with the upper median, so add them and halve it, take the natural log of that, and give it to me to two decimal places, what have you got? 1.04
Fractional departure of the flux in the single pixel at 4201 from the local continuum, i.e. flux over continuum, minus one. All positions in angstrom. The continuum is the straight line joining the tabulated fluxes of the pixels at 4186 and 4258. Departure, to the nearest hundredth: 0.03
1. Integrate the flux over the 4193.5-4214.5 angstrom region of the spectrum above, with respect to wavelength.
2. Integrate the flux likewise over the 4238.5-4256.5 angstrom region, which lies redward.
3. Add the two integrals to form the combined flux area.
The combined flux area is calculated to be 218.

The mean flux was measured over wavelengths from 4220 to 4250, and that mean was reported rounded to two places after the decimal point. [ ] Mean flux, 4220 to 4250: 5.45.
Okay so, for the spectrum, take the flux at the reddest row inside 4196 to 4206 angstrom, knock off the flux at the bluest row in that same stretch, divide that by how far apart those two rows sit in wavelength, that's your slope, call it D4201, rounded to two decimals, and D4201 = 0.11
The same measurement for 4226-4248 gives 0.03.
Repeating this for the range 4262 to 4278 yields -0.03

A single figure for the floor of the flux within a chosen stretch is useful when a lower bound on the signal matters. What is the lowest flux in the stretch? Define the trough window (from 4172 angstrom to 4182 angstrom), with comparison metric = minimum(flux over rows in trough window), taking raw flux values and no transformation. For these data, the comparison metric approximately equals 4.987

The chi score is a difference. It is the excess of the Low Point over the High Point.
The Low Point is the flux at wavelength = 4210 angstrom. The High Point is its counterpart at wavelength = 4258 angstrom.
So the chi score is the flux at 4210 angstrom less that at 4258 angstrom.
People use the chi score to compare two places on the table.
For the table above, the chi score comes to 0.5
